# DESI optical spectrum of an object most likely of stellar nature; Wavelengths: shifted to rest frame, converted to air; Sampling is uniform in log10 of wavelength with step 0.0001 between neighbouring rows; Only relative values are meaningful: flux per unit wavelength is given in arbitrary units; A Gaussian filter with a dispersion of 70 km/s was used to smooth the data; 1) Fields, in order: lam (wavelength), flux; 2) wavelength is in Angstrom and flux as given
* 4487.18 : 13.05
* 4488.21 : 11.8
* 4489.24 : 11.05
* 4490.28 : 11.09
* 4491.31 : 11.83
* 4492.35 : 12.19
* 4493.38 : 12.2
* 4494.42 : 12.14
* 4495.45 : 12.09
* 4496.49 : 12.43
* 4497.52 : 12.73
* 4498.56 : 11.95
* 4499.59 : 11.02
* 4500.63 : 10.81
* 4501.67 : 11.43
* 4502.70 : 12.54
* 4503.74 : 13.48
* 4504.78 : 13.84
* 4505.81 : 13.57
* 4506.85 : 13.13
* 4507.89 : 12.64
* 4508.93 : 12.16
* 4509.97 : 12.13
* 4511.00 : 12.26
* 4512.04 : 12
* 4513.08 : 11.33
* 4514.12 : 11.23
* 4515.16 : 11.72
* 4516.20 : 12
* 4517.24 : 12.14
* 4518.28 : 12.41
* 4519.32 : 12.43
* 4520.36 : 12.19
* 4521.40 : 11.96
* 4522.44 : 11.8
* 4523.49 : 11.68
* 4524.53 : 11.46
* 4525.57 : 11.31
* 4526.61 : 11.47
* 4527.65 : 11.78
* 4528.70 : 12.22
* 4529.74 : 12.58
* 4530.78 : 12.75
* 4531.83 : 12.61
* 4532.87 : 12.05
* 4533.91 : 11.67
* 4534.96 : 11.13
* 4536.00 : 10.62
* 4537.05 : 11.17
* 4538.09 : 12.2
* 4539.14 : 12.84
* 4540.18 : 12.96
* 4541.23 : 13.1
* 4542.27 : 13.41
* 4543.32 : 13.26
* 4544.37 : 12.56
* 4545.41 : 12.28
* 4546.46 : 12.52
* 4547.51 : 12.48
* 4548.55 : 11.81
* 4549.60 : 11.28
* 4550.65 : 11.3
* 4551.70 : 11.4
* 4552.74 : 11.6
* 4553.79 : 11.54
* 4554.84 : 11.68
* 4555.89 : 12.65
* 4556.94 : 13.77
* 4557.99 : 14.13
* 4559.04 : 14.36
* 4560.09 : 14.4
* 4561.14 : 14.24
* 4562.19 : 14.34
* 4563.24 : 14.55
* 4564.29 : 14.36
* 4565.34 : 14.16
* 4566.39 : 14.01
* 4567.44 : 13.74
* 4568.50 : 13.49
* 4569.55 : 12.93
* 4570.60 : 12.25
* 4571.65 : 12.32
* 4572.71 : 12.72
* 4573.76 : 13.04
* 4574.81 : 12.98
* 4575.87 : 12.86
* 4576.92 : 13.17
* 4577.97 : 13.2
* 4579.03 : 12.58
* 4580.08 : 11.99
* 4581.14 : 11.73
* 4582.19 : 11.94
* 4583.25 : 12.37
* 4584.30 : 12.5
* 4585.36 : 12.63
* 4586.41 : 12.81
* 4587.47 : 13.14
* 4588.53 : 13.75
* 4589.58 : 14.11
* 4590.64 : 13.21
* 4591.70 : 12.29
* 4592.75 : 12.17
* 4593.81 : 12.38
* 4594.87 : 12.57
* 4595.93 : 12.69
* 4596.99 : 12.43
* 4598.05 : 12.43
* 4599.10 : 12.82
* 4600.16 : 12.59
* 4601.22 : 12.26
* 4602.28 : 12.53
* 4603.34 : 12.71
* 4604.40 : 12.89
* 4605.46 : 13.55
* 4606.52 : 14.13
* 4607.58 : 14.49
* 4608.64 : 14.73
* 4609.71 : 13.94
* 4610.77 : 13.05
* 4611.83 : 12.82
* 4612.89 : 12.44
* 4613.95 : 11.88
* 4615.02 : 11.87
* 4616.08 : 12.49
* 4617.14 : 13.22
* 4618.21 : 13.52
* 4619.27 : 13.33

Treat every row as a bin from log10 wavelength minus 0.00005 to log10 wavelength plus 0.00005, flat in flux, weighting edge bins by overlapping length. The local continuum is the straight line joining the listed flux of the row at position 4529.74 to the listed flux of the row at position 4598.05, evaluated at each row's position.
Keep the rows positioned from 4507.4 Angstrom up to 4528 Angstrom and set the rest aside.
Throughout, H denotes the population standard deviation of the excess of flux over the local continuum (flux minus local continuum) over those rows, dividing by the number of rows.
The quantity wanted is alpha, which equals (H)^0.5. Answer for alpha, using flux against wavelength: 0.62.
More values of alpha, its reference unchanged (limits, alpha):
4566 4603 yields 0.75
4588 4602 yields 0.75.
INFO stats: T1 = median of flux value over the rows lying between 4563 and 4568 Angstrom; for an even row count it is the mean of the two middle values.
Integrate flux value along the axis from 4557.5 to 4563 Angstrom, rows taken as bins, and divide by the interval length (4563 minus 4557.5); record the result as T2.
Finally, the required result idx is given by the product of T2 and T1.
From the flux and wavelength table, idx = 203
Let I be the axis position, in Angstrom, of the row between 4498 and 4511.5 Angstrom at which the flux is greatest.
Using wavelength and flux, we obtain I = 4504.78 Angstrom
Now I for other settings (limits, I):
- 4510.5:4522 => 4519.32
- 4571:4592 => 4589.58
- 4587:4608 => 4607.58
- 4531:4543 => 4542.27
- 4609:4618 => 4609.71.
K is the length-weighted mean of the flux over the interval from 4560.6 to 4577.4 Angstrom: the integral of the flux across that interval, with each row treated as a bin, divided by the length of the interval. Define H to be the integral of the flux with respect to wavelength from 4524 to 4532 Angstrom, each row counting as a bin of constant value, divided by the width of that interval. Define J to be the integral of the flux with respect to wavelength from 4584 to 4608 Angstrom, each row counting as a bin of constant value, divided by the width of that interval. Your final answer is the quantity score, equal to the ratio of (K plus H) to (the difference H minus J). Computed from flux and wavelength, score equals -28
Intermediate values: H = 12.0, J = 12.9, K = 13.4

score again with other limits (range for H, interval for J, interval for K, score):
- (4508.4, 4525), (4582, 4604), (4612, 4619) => -32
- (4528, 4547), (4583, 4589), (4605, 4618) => -45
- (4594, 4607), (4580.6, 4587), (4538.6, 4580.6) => 57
